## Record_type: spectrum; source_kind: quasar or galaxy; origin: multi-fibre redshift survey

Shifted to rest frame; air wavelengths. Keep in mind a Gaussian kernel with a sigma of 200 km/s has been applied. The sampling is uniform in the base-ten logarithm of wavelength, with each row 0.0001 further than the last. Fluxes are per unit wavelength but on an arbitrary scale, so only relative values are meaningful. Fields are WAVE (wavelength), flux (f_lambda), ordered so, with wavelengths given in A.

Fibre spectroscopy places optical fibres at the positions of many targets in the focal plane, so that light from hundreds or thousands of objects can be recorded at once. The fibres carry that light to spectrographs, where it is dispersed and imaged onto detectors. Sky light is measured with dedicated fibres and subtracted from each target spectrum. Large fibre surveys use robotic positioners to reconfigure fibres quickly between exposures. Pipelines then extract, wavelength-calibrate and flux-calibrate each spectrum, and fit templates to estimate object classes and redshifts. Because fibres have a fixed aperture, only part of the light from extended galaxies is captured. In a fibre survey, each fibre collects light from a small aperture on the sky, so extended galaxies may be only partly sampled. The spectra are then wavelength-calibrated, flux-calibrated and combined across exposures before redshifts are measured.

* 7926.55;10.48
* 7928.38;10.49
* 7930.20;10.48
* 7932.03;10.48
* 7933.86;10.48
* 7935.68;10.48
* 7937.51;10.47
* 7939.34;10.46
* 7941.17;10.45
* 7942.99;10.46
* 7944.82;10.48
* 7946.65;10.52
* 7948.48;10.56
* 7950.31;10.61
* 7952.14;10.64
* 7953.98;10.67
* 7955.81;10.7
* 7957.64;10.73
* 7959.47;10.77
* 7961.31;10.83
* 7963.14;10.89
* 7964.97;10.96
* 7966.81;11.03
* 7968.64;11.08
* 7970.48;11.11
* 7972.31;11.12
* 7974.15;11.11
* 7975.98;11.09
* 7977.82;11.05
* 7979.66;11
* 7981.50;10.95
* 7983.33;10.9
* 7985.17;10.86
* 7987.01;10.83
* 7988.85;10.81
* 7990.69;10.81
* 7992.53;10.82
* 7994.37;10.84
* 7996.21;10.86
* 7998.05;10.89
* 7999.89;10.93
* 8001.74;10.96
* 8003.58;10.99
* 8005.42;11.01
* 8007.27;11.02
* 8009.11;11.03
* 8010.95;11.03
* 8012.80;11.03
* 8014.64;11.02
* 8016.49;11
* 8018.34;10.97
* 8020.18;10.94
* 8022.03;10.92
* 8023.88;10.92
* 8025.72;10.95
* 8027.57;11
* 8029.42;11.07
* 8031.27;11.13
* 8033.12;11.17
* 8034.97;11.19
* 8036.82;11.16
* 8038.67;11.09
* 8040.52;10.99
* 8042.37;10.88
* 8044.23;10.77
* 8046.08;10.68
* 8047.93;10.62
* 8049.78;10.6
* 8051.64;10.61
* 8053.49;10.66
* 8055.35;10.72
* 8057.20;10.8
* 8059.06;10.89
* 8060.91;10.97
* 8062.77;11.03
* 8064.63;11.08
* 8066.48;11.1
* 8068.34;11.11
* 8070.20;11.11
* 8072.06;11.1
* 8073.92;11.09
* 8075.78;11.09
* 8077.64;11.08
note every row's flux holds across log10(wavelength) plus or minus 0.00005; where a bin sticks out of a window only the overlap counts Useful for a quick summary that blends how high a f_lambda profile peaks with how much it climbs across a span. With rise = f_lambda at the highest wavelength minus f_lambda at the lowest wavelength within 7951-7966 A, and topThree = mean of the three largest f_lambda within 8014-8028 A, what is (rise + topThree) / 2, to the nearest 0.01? 5.66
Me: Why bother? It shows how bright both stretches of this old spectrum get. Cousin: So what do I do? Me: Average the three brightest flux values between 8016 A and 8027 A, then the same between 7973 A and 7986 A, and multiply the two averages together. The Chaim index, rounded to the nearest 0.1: 121.6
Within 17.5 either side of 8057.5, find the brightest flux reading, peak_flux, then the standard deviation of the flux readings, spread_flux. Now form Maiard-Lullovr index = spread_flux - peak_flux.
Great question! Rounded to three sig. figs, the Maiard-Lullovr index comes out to -10.9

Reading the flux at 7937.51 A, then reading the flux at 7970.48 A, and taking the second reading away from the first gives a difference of -0.6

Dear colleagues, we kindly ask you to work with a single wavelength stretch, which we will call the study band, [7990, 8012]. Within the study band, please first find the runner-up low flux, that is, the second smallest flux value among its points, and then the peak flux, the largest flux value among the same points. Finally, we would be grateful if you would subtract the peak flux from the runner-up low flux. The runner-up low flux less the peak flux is -0.2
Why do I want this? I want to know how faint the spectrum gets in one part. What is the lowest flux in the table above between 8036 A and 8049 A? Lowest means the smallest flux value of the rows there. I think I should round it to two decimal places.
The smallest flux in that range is 10.62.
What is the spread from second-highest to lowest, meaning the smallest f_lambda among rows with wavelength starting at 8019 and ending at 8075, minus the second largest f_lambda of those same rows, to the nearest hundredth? -0.57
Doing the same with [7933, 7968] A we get -0.51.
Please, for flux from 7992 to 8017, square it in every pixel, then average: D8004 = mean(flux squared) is 120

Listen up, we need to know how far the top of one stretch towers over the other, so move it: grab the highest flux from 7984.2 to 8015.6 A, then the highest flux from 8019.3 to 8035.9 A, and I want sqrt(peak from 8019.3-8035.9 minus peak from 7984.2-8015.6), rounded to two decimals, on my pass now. 0.40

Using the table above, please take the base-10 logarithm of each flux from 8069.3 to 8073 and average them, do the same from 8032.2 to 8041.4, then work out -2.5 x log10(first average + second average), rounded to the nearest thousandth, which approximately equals -0.801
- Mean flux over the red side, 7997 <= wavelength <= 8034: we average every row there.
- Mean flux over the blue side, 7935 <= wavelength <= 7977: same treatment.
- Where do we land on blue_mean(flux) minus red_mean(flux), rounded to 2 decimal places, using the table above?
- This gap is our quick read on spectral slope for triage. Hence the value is -0.25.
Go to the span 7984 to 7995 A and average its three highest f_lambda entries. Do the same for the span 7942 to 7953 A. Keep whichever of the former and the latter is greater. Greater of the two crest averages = 10.8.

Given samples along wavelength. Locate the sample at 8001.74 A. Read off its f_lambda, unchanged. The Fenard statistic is 10.96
